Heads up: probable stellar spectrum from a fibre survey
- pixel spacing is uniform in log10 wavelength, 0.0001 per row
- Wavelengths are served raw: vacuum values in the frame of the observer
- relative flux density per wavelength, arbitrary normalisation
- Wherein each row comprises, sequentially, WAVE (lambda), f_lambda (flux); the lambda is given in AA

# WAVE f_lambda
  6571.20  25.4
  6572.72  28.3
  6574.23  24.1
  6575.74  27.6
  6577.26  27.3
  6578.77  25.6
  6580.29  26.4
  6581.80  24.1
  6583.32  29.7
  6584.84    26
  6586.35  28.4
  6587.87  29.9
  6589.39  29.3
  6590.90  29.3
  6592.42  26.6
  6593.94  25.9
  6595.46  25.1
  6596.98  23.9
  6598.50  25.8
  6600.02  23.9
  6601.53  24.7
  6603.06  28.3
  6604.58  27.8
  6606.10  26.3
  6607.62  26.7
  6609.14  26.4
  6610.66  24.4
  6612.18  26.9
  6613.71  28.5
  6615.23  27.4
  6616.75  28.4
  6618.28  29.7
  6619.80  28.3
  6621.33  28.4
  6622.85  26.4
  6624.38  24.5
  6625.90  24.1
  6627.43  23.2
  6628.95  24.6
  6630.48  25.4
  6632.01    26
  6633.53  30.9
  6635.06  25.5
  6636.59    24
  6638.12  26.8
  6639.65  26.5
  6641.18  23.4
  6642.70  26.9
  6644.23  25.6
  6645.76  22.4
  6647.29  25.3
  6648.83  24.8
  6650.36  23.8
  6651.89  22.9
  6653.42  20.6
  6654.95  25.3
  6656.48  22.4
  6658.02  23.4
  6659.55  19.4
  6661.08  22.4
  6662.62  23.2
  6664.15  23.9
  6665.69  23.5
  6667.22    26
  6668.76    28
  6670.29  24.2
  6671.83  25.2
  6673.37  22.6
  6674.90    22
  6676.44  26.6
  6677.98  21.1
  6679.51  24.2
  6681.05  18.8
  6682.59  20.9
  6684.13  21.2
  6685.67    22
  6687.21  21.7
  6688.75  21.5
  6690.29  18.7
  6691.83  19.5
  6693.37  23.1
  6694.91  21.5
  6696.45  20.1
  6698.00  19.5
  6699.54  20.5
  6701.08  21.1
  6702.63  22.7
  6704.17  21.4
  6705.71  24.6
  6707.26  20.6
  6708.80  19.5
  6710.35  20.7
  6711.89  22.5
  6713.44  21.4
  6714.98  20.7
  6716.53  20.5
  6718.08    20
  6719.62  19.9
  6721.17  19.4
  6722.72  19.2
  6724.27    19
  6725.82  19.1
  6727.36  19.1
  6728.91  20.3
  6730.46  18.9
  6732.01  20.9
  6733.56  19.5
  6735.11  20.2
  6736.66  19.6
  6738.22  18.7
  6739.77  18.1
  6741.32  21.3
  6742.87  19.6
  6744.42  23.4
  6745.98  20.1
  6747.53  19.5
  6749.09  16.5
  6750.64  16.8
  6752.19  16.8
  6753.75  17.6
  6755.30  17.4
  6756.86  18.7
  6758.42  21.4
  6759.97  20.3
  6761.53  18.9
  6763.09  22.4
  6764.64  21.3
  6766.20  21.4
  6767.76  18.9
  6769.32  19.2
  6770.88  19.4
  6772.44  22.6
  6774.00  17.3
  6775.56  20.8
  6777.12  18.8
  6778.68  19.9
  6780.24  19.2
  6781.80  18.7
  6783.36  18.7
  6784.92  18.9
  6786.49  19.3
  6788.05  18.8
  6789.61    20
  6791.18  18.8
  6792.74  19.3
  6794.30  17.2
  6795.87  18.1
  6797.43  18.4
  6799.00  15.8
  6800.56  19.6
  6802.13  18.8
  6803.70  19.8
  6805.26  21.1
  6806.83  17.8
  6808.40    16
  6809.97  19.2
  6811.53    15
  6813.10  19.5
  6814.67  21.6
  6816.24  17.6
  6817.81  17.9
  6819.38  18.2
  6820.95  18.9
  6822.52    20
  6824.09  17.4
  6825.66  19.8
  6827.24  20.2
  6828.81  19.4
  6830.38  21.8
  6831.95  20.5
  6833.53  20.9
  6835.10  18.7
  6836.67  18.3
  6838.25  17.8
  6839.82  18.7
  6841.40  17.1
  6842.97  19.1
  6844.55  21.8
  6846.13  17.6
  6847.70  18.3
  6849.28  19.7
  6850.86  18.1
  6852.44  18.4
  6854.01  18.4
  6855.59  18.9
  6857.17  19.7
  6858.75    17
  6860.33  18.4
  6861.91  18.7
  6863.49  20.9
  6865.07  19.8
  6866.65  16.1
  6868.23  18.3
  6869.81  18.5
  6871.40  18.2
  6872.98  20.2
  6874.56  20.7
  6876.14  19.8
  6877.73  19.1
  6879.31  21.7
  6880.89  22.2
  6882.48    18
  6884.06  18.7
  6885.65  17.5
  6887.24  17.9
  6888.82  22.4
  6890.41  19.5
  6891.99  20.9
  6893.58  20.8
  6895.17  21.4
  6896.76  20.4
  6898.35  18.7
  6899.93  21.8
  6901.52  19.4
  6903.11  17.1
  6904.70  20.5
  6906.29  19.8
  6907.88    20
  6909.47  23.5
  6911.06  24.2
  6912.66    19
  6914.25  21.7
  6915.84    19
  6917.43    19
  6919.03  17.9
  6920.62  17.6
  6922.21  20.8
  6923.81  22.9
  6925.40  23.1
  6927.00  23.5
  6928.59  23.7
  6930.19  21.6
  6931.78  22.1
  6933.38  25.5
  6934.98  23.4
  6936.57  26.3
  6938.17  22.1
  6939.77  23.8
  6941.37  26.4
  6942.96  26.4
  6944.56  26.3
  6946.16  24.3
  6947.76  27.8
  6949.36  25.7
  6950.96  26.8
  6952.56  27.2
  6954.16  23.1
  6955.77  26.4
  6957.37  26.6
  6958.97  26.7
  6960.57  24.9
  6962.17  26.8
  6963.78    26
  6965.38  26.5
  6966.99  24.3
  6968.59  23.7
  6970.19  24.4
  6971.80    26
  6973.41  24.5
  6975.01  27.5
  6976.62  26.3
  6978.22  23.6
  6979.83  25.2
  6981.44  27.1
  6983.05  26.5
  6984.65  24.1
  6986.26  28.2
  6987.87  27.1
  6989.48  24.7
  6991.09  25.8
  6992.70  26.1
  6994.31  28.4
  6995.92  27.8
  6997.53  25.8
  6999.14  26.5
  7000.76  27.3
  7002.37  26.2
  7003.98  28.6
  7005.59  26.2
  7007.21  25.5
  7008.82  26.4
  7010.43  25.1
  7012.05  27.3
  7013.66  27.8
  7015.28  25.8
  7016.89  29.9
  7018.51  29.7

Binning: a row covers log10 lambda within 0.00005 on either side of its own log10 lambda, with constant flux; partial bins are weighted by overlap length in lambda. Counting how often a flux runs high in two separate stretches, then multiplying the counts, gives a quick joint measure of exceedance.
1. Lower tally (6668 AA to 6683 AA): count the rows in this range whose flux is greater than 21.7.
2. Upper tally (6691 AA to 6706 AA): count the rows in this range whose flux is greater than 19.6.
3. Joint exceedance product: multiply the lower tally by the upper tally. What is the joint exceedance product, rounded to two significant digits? 56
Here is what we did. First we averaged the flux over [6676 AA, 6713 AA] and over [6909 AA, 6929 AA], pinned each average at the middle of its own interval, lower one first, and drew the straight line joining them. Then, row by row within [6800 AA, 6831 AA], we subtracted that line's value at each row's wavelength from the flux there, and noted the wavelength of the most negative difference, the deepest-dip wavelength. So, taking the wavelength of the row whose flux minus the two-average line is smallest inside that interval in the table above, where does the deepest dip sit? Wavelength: 6811.53 AA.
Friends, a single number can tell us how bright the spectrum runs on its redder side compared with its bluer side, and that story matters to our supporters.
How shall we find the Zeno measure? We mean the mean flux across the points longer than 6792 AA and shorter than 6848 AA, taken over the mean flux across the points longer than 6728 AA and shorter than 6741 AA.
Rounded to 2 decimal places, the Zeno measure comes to 0.96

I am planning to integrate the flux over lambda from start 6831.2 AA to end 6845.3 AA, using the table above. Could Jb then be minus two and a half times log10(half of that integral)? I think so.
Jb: -5.3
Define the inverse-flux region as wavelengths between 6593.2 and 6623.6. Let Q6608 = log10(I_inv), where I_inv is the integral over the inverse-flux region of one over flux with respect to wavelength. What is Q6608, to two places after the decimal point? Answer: 0.06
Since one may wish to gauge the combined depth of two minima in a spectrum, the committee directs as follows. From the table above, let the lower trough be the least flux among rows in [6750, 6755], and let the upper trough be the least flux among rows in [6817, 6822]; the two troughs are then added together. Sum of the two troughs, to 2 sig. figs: 35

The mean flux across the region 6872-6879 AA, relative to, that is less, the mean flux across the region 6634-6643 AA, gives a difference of -5.6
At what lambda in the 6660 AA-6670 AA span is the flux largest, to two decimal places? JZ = 6668.76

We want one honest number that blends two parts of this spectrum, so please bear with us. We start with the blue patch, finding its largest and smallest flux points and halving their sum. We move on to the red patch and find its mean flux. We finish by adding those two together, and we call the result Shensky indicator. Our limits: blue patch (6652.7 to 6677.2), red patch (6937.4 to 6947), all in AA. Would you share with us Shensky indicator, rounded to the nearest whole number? 49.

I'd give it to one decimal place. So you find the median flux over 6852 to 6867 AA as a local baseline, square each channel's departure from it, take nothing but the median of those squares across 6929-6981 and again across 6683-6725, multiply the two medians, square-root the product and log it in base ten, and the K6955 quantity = 1.2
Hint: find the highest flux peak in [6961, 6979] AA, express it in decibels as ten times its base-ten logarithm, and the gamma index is 14.4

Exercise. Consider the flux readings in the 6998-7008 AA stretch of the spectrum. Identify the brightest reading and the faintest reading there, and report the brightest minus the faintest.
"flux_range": 3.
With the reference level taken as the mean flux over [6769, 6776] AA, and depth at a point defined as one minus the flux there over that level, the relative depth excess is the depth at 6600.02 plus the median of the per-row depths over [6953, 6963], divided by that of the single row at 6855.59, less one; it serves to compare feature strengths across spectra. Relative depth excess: -12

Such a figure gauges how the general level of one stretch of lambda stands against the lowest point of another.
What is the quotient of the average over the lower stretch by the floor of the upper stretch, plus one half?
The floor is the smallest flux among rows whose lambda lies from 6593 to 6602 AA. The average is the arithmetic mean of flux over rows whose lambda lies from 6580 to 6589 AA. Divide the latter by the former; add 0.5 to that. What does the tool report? 1.65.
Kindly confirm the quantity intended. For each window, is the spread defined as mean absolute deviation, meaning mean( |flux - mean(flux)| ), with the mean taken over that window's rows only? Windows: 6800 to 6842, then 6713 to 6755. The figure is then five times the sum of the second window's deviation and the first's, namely 11.7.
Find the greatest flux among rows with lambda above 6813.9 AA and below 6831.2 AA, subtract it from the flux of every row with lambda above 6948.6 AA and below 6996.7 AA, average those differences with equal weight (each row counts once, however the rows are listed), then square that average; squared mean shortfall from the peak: 17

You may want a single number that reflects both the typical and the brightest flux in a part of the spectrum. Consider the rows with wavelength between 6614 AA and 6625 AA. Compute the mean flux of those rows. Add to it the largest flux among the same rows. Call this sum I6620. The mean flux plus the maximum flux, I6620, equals 57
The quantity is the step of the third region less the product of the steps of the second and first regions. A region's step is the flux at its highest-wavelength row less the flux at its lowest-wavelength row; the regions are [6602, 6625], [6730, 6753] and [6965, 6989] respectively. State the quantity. -7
